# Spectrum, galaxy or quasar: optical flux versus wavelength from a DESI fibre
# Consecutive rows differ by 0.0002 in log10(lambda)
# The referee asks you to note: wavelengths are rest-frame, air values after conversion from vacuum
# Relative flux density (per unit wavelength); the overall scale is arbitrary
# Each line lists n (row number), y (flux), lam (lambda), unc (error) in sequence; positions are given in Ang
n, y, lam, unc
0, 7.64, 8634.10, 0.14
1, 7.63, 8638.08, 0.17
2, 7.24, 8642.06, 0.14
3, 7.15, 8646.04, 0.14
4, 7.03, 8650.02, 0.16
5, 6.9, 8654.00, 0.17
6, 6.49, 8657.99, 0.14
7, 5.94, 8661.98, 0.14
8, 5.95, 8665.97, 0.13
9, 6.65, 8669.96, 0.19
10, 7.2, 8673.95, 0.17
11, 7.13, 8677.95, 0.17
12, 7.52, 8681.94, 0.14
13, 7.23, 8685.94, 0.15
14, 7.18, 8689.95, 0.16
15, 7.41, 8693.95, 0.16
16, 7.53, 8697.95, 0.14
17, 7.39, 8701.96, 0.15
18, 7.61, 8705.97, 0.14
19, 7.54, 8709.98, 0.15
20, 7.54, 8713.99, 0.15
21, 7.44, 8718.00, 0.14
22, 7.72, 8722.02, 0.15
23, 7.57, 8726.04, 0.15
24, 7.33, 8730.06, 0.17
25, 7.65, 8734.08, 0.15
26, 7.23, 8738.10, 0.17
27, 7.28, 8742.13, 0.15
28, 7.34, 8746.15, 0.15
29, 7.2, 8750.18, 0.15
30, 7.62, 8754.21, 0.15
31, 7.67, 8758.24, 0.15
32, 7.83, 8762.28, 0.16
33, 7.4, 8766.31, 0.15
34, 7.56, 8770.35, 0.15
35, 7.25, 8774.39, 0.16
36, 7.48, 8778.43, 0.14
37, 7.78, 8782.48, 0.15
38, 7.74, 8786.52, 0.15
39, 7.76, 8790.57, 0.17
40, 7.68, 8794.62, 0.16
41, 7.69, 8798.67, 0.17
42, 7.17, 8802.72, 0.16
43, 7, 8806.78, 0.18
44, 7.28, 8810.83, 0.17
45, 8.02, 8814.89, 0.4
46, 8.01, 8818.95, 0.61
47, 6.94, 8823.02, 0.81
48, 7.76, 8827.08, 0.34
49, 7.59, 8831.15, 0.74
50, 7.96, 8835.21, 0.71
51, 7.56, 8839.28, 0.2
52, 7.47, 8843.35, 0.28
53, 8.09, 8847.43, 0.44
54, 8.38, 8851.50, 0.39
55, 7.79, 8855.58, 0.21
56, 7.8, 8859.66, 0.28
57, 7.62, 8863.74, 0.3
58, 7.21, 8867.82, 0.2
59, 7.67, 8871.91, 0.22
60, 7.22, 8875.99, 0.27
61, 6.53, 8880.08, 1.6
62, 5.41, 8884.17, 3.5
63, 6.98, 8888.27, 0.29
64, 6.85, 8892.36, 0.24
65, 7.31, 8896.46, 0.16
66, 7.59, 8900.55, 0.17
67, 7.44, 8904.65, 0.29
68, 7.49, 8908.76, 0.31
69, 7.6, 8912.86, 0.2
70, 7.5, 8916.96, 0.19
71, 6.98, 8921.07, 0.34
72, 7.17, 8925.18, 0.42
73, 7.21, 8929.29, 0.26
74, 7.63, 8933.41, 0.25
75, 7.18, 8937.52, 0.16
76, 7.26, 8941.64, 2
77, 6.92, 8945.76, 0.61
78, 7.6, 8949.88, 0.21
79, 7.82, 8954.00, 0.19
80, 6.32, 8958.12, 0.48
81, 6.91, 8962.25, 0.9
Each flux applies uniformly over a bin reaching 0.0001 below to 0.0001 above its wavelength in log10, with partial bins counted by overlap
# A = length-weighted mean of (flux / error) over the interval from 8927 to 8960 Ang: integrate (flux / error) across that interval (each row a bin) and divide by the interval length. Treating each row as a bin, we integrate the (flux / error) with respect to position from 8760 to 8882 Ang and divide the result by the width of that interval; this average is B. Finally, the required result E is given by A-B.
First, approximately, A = 26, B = 33.3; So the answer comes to -7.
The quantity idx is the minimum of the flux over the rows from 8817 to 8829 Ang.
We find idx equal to 6.94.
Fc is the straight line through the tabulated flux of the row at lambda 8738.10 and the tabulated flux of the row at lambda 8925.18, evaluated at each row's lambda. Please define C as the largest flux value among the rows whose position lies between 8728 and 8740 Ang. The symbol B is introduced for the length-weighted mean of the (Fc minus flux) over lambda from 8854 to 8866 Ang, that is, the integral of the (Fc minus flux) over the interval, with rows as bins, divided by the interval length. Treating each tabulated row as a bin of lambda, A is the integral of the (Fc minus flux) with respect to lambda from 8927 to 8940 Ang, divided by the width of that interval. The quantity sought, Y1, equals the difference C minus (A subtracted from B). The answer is 8.0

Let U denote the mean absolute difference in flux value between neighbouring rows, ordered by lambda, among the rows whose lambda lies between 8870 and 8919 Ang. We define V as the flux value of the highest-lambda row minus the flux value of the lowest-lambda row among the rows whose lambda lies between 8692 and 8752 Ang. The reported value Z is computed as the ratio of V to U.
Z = -0.5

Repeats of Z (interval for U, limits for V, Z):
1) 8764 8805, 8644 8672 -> -2.7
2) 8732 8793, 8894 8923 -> -1.7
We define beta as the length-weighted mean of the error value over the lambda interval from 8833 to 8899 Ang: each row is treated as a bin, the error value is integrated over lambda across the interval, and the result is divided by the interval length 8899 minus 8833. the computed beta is 0.58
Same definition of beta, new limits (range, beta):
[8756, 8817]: 0.18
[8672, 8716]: 0.15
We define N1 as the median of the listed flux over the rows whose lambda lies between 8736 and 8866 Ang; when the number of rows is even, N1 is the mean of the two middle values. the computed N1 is 7.62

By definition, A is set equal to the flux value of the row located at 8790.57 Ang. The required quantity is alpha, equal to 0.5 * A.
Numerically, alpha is 3.88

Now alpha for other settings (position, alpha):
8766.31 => 3.70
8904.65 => 3.72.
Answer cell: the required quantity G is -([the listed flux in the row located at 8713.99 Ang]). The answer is -7.5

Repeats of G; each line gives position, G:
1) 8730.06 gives -7.3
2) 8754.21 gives -7.6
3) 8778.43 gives -7.5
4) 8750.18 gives -7.2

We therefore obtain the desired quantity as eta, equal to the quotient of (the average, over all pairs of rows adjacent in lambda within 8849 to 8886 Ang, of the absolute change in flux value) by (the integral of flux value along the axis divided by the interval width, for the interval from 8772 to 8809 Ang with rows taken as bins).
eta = 0.07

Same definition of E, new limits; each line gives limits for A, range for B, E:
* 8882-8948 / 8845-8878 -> -2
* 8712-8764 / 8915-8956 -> 22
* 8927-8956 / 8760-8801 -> -21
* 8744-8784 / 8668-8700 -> 4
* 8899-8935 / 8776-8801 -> -20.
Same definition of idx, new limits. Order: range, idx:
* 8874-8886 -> 5.41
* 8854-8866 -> 7.62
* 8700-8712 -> 7.39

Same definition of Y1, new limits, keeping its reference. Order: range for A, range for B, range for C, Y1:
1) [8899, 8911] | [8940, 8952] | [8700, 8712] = 7.4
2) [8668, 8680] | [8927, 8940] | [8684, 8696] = 7.8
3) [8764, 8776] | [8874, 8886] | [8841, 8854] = 7.4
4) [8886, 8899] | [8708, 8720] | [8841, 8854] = 8.8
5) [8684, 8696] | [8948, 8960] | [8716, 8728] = 7.8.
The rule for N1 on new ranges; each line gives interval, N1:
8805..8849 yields 7.59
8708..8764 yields 7.54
